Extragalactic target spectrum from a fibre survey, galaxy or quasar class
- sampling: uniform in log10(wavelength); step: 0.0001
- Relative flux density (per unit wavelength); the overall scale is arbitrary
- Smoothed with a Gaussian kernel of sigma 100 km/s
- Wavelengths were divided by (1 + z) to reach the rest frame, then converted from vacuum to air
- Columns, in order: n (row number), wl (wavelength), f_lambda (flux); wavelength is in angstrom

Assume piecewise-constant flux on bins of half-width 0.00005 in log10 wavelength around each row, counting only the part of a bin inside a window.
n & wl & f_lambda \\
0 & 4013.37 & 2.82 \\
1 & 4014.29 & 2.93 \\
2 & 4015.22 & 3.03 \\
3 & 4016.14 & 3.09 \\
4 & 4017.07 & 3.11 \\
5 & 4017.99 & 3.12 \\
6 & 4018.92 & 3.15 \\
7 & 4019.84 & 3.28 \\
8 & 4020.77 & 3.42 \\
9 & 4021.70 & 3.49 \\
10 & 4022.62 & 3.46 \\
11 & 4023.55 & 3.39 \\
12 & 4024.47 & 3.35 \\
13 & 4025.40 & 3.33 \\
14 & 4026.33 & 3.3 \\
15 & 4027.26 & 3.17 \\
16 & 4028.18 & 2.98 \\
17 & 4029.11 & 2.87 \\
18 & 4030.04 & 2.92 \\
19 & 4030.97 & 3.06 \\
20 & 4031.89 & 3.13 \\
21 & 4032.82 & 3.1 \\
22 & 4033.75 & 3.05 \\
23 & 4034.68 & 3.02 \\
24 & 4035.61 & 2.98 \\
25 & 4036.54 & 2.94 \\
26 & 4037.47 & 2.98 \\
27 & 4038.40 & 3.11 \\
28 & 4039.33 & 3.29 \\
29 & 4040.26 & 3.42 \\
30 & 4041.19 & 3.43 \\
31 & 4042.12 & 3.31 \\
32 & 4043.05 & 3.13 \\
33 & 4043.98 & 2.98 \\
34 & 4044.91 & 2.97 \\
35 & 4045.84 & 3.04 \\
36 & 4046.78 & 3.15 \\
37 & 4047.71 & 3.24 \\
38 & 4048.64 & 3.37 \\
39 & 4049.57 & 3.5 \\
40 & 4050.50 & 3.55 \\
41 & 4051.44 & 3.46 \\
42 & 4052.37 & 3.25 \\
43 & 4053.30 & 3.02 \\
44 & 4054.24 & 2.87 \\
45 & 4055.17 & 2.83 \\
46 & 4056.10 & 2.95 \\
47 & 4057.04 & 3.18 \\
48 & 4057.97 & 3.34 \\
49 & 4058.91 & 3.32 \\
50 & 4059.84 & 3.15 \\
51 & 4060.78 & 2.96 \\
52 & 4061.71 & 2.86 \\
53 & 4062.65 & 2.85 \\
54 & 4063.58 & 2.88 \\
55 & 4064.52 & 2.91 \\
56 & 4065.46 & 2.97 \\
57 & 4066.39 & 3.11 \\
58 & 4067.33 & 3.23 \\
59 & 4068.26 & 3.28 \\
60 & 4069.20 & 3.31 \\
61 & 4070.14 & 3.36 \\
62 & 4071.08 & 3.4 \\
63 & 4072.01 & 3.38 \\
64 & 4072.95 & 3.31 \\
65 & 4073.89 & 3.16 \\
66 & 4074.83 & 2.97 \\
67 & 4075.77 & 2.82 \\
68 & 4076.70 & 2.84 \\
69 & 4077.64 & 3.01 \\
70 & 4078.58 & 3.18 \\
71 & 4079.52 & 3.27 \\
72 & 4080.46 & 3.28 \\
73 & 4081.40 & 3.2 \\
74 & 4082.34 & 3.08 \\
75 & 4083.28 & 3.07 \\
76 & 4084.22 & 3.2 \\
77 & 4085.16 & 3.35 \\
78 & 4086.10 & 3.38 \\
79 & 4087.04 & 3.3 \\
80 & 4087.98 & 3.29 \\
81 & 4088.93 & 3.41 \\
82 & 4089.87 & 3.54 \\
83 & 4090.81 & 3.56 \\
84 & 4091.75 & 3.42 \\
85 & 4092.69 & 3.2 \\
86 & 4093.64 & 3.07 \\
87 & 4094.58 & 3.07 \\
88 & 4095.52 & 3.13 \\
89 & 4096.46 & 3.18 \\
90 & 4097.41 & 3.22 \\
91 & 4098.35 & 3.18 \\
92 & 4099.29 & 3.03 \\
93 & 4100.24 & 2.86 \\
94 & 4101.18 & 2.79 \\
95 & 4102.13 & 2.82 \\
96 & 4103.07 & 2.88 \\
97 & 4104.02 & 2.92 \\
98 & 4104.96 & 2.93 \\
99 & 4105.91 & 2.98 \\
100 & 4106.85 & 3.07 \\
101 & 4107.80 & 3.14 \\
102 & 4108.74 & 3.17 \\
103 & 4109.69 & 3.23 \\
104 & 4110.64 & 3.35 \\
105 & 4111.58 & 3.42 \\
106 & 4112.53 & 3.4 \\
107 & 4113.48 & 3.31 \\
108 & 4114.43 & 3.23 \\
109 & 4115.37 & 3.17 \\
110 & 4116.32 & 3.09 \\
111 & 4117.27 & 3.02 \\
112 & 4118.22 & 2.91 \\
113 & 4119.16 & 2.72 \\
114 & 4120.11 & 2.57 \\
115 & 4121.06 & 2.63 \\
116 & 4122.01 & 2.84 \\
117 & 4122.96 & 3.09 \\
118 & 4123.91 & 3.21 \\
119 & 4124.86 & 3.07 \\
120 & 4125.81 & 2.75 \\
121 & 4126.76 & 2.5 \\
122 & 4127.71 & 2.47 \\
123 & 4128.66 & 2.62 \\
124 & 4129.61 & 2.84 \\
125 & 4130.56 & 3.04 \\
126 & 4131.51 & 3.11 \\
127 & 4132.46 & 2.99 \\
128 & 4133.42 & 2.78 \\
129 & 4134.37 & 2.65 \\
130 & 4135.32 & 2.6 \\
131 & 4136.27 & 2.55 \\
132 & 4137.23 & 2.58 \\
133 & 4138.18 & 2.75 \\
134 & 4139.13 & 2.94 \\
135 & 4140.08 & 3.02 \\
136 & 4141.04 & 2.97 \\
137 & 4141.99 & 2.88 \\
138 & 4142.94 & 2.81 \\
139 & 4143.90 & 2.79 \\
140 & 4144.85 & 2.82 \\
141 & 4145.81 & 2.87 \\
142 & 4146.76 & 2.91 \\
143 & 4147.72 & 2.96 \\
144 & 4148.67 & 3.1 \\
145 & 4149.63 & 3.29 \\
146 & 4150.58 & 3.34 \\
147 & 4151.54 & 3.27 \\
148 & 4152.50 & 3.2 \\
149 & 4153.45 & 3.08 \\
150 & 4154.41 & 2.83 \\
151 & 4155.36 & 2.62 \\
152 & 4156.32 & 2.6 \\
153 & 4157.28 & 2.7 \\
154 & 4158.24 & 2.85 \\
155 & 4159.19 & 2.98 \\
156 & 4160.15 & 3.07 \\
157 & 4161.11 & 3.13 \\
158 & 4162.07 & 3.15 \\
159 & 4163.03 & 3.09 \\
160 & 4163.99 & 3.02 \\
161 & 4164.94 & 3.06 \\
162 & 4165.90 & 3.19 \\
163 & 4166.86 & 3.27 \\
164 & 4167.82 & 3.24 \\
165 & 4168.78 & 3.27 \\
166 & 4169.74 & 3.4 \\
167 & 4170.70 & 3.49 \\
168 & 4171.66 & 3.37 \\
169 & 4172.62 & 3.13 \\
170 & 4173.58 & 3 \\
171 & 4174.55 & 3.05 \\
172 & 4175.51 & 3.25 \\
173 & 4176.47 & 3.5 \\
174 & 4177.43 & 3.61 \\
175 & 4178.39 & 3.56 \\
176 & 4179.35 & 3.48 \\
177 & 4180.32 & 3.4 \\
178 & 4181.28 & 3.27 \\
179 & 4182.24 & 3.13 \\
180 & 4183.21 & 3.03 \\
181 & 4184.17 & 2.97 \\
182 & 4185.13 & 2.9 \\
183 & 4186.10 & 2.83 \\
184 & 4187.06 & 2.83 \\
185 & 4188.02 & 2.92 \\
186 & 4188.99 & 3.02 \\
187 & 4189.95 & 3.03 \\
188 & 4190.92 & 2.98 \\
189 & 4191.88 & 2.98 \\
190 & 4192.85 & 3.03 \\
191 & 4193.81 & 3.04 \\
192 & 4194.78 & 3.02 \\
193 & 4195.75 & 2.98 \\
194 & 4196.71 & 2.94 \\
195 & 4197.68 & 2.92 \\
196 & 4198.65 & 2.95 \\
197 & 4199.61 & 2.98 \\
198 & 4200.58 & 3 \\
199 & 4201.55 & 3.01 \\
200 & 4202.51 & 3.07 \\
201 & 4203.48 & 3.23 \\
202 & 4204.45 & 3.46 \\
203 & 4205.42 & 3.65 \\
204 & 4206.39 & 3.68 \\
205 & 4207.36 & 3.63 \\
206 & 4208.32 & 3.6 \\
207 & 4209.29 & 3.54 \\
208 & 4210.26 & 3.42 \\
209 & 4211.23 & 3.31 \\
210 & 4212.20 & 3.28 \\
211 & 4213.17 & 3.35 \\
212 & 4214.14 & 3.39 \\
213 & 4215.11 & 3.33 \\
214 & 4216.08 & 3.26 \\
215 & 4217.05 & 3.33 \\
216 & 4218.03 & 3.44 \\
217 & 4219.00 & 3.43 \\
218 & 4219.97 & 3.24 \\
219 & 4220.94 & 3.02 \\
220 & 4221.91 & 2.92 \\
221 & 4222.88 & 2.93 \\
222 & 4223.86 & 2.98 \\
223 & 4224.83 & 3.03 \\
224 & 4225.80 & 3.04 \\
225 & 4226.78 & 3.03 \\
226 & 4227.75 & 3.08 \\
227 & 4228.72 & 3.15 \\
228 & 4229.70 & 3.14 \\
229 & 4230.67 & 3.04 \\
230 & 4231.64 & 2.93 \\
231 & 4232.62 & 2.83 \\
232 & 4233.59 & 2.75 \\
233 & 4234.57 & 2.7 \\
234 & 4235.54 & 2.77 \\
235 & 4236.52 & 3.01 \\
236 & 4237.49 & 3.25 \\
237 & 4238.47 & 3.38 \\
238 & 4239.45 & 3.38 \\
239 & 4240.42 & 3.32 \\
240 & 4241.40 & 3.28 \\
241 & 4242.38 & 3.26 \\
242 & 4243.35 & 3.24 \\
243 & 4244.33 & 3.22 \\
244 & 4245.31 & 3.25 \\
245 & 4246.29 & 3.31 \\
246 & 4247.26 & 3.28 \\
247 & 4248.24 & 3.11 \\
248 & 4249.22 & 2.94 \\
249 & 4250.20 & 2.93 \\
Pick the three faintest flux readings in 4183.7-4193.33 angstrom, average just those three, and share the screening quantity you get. 2.85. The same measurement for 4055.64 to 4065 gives 2.86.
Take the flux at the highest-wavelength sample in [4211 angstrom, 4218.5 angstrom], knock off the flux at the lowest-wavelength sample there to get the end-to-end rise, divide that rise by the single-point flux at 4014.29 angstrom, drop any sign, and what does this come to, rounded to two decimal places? 0.04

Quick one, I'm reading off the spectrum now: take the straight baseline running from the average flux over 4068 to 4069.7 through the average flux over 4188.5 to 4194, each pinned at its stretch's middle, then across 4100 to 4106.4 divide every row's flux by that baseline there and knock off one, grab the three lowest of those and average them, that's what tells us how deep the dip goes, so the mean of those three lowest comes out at -0.12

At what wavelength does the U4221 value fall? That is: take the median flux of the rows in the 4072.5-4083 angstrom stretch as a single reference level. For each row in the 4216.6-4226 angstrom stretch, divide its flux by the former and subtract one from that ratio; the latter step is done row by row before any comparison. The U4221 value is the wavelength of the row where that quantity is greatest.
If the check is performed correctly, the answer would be 4218.03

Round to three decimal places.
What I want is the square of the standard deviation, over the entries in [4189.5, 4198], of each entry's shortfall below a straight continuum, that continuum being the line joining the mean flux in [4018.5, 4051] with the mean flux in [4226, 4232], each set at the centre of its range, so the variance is 0.002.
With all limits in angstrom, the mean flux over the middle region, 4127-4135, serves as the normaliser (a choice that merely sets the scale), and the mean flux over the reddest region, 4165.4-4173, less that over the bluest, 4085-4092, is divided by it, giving -0.040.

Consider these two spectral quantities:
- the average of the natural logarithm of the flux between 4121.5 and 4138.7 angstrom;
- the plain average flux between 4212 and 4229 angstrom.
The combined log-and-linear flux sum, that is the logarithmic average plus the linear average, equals 4.21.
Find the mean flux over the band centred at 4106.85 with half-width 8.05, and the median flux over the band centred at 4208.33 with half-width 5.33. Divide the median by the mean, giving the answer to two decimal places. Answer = 1.12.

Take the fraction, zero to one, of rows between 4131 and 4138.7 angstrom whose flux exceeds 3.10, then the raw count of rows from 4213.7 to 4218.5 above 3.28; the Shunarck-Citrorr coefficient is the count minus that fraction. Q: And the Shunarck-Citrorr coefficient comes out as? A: 3.9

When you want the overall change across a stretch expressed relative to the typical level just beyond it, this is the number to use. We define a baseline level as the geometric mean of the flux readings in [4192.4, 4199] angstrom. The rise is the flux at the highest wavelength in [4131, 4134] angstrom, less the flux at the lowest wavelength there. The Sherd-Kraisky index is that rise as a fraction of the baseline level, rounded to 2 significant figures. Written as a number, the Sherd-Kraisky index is -0.11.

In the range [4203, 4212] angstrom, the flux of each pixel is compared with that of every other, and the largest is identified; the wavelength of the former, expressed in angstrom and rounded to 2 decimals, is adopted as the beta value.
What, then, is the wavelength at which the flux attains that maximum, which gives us 4206.39 angstrom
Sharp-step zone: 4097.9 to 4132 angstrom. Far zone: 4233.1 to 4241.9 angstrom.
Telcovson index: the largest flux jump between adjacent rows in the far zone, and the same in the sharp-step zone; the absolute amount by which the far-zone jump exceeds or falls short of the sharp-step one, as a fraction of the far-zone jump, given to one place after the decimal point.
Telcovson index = 0.3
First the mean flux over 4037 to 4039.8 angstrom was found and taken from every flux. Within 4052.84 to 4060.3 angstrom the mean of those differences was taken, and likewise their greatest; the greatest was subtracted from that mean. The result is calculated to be -0.26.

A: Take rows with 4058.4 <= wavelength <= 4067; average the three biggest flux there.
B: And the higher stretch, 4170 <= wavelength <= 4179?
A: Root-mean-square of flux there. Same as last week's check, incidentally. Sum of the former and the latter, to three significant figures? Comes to 6.53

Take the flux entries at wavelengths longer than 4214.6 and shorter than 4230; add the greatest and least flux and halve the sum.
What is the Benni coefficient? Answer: 3.18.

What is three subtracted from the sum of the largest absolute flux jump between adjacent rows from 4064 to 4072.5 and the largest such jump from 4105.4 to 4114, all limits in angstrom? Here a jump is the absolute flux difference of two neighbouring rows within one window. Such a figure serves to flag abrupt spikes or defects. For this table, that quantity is -2.74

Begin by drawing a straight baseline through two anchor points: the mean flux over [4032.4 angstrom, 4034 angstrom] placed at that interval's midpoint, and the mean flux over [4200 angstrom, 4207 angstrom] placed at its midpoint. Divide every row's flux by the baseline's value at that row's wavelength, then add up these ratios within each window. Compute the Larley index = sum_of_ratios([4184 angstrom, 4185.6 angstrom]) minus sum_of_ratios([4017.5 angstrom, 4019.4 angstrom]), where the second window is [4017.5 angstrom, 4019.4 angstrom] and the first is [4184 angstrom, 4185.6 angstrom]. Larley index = -0.26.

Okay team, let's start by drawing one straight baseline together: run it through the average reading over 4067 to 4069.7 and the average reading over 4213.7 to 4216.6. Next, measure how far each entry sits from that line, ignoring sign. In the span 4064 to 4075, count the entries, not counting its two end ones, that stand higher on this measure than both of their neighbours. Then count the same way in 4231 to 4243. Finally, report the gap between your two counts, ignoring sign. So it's 0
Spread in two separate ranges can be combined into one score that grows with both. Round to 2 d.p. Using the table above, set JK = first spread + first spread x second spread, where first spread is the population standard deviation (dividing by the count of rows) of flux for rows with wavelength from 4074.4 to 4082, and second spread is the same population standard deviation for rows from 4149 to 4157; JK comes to 0.22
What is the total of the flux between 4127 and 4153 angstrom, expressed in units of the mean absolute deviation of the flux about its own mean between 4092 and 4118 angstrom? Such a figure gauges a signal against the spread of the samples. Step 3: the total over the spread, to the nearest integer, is 571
